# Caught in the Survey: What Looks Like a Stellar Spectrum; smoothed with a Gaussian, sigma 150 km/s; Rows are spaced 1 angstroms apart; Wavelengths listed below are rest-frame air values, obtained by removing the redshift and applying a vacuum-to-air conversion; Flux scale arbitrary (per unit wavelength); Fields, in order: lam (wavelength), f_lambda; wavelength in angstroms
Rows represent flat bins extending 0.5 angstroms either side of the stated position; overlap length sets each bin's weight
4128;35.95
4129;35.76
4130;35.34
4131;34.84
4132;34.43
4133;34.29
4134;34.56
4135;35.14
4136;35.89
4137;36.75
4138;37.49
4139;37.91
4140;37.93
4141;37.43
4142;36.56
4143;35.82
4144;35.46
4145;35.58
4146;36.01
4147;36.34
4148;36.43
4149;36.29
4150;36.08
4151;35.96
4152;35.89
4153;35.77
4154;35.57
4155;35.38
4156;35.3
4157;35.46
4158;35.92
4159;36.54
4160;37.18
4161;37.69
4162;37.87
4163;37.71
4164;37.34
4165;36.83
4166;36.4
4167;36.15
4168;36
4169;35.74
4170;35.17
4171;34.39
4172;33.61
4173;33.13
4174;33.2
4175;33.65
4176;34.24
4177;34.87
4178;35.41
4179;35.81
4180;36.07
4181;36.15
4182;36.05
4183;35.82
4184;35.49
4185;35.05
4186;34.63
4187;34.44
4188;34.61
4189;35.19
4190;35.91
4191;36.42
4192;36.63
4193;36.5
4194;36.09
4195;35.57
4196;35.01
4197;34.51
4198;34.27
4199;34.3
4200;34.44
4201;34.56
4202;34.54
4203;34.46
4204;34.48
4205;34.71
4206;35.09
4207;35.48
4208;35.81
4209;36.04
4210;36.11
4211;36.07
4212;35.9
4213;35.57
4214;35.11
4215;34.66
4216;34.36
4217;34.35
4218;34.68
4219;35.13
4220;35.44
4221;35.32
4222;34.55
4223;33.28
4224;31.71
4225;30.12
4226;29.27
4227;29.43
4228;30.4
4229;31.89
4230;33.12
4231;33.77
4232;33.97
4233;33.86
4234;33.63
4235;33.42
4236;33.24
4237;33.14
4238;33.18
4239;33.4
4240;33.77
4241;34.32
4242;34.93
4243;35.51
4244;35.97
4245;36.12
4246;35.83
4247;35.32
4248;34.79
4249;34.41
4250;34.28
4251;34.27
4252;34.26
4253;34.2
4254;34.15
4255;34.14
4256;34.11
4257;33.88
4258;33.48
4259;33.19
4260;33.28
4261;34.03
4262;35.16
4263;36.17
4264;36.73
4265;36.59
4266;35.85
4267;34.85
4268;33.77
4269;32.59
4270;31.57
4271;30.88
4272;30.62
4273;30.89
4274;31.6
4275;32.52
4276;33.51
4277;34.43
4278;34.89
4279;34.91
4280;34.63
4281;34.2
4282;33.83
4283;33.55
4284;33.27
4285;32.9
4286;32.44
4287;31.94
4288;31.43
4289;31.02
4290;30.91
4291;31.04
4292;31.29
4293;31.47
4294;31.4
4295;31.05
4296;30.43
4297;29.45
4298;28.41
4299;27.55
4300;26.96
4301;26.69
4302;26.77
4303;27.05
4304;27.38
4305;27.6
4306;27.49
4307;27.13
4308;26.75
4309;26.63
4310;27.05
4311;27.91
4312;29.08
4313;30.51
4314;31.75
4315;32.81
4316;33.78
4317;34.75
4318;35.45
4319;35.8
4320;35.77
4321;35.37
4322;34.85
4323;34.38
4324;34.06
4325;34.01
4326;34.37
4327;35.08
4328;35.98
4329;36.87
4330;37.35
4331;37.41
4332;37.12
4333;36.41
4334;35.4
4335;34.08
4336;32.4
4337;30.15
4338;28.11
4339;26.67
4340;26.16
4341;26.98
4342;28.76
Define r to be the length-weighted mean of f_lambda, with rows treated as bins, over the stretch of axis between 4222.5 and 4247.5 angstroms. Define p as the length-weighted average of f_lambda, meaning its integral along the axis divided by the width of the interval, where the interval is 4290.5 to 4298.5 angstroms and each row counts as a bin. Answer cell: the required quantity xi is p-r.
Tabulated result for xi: -2.7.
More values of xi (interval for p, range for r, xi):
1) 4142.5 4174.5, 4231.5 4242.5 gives 2.2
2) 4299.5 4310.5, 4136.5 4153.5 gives -9.4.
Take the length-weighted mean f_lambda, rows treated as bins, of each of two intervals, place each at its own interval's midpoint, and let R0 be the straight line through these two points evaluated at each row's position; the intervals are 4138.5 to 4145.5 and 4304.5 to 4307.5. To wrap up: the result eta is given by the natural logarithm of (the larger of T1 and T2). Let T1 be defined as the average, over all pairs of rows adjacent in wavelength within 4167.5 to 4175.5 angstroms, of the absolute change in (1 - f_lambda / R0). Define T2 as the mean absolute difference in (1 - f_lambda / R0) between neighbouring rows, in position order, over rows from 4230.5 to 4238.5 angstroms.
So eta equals -4.3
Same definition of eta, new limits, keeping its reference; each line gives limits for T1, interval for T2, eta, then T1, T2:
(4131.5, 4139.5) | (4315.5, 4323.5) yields -4.0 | 0.016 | 0.018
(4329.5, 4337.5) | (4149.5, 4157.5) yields -3.3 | 0.038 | 0.003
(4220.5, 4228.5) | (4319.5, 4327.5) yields -3.5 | 0.031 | 0.014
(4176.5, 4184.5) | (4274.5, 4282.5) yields -4.1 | 0.008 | 0.017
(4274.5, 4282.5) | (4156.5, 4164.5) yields -4.1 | 0.017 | 0.012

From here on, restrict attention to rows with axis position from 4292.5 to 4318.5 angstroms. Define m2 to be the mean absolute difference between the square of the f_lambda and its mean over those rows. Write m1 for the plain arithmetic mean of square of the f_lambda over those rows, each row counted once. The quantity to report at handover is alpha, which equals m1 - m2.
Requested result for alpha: 731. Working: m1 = 869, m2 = 138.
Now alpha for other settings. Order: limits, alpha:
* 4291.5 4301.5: 775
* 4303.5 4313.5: 723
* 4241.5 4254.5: 1176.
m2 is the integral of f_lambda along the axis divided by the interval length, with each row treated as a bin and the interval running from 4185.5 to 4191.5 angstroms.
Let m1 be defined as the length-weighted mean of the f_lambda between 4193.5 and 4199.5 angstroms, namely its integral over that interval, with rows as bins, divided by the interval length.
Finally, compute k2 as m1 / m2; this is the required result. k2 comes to 0.99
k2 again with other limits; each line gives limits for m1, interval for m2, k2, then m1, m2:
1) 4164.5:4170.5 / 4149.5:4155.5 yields 1.01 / 36.0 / 35.8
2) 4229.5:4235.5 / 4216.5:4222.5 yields 0.96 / 33.6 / 34.9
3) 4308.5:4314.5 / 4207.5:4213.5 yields 0.80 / 28.8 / 35.9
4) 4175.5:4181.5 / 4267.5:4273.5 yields 1.12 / 35.4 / 31.7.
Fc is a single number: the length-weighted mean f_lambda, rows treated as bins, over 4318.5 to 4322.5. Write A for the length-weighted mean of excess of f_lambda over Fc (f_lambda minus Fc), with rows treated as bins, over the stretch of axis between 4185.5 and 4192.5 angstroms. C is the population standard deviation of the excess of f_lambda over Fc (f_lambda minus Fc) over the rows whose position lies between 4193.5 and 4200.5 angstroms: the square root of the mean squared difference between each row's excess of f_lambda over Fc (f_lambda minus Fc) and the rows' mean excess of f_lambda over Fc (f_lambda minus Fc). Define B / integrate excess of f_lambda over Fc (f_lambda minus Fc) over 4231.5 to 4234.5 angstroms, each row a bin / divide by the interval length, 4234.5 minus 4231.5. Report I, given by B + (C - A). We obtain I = -0.9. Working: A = 0.0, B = -1.6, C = 0.7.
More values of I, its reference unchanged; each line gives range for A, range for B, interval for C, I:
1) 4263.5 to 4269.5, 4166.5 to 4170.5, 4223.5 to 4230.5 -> 2.0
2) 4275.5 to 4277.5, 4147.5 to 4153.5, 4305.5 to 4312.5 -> 2.9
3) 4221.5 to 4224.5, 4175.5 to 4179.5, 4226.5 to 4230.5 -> 3.3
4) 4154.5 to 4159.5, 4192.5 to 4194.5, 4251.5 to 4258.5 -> 0.8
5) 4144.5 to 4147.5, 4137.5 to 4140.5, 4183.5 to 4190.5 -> 2.3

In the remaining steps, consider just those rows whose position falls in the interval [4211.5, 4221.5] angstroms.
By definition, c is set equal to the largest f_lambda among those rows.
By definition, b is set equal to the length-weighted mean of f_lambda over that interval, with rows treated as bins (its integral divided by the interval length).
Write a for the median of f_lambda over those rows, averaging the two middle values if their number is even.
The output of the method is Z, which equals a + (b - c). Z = 34.3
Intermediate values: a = 35.1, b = 35.1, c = 35.9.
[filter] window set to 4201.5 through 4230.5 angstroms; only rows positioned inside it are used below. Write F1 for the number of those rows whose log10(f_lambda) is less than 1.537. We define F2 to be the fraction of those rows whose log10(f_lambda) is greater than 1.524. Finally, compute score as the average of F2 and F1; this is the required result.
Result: 5.4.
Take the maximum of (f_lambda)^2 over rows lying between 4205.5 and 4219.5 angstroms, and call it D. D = 1304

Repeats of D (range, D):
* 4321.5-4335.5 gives 1400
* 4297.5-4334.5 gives 1400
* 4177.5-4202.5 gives 1342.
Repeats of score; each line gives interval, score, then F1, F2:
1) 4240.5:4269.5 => 8.4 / 16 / 0.90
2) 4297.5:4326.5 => 11.7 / 23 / 0.38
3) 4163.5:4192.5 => 3.5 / 6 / 0.93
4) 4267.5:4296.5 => 13.2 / 26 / 0.31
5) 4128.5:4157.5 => 1.5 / 2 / 1.00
